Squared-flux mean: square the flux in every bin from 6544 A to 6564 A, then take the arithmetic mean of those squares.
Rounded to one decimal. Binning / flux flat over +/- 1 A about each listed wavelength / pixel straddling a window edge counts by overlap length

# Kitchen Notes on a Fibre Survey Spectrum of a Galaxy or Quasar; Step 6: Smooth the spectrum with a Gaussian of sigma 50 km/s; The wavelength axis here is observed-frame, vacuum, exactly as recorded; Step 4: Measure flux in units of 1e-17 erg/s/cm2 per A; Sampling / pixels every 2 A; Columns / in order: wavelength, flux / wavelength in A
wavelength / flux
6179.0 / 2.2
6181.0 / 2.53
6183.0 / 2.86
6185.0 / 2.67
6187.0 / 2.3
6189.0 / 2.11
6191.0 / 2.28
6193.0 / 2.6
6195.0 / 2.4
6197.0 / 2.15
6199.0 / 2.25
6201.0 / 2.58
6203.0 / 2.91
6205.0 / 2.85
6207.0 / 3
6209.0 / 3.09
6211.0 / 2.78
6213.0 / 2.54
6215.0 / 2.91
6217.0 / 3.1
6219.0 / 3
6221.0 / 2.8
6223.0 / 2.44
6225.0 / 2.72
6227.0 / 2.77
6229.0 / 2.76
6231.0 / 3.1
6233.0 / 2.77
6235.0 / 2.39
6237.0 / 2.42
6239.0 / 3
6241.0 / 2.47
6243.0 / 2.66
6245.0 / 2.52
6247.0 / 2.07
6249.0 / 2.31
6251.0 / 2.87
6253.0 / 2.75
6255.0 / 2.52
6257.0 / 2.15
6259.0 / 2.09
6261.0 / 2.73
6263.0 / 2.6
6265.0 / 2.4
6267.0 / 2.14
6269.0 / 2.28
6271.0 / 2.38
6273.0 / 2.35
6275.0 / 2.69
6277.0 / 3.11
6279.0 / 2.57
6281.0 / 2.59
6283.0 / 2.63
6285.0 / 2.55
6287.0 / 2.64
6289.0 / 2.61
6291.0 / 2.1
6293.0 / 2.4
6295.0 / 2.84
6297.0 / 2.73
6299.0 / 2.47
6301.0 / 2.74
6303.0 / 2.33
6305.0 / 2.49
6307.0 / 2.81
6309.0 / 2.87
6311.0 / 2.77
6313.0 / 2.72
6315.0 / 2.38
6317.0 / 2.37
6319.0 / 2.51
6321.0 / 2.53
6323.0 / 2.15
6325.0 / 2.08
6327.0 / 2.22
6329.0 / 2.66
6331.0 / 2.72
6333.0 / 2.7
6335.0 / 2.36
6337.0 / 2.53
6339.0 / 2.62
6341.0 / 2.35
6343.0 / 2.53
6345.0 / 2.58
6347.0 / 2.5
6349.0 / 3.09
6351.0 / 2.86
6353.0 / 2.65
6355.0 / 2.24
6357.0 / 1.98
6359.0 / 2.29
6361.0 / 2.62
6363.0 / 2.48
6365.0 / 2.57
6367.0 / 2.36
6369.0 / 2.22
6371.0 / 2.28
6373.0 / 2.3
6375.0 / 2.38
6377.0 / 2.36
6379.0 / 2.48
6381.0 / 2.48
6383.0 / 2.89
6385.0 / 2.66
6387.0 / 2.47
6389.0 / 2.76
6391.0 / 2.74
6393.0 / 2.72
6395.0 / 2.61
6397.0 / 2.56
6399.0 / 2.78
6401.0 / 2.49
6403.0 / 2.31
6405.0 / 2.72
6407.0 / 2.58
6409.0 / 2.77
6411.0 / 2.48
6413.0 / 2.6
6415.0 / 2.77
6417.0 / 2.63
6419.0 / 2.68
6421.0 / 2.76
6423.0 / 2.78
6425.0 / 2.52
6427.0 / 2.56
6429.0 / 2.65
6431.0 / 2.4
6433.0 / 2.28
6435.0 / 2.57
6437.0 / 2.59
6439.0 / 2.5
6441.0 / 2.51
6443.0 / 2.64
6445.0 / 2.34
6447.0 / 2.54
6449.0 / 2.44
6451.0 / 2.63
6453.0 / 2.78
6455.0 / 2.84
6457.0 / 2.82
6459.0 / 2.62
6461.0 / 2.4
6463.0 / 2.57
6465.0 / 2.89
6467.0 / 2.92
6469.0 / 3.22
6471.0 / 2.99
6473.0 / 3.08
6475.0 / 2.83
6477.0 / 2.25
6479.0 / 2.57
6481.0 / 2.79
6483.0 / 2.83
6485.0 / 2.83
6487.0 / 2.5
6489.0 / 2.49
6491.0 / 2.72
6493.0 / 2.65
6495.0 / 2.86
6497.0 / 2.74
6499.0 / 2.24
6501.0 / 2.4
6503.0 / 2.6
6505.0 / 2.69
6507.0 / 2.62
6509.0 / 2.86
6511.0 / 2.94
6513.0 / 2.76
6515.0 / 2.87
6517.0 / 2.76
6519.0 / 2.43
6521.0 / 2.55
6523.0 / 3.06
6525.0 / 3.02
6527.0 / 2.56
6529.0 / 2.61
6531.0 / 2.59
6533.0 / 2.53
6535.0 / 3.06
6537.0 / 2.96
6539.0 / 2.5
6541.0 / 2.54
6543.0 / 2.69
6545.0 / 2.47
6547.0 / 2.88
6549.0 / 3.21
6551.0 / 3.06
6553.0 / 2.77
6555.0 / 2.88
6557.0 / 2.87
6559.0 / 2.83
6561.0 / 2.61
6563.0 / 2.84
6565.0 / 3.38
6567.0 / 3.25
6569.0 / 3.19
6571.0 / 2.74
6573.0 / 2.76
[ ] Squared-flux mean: 8.1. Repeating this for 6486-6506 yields 6.7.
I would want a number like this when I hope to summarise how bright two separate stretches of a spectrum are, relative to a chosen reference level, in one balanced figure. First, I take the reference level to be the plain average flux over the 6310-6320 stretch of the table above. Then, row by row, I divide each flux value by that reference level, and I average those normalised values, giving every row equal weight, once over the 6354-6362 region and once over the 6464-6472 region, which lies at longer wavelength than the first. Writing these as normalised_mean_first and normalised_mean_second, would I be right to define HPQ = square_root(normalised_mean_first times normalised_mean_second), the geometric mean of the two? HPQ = 1.03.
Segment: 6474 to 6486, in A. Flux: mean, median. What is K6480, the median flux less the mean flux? 0.13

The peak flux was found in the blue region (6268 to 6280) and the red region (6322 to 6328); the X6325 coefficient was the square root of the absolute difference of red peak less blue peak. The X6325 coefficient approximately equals 0.94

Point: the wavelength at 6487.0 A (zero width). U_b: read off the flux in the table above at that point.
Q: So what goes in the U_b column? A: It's 2.5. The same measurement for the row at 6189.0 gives 2.11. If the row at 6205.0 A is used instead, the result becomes 2.85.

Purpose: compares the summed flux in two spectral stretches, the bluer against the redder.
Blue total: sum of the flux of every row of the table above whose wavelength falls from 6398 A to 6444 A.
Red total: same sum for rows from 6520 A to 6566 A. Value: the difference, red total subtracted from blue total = -5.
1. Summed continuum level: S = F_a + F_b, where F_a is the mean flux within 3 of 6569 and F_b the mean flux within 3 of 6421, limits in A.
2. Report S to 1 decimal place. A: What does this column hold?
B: 5.8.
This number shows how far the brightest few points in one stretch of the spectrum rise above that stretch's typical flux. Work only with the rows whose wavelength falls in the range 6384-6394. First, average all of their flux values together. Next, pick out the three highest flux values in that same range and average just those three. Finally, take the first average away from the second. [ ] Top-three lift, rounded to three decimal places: 0.070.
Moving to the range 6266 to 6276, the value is 0.105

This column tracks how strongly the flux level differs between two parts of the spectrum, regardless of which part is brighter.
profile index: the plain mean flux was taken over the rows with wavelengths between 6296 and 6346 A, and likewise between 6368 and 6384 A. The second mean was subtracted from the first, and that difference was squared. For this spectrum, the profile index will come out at 0.0110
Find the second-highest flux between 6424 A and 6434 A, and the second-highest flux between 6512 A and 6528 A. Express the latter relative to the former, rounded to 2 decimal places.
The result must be 1.18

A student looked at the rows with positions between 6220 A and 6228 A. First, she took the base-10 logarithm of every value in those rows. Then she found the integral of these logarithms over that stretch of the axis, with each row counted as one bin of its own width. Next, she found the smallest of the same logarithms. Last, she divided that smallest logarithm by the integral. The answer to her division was 0.113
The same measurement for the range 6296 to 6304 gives 0.112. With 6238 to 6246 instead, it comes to 0.116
